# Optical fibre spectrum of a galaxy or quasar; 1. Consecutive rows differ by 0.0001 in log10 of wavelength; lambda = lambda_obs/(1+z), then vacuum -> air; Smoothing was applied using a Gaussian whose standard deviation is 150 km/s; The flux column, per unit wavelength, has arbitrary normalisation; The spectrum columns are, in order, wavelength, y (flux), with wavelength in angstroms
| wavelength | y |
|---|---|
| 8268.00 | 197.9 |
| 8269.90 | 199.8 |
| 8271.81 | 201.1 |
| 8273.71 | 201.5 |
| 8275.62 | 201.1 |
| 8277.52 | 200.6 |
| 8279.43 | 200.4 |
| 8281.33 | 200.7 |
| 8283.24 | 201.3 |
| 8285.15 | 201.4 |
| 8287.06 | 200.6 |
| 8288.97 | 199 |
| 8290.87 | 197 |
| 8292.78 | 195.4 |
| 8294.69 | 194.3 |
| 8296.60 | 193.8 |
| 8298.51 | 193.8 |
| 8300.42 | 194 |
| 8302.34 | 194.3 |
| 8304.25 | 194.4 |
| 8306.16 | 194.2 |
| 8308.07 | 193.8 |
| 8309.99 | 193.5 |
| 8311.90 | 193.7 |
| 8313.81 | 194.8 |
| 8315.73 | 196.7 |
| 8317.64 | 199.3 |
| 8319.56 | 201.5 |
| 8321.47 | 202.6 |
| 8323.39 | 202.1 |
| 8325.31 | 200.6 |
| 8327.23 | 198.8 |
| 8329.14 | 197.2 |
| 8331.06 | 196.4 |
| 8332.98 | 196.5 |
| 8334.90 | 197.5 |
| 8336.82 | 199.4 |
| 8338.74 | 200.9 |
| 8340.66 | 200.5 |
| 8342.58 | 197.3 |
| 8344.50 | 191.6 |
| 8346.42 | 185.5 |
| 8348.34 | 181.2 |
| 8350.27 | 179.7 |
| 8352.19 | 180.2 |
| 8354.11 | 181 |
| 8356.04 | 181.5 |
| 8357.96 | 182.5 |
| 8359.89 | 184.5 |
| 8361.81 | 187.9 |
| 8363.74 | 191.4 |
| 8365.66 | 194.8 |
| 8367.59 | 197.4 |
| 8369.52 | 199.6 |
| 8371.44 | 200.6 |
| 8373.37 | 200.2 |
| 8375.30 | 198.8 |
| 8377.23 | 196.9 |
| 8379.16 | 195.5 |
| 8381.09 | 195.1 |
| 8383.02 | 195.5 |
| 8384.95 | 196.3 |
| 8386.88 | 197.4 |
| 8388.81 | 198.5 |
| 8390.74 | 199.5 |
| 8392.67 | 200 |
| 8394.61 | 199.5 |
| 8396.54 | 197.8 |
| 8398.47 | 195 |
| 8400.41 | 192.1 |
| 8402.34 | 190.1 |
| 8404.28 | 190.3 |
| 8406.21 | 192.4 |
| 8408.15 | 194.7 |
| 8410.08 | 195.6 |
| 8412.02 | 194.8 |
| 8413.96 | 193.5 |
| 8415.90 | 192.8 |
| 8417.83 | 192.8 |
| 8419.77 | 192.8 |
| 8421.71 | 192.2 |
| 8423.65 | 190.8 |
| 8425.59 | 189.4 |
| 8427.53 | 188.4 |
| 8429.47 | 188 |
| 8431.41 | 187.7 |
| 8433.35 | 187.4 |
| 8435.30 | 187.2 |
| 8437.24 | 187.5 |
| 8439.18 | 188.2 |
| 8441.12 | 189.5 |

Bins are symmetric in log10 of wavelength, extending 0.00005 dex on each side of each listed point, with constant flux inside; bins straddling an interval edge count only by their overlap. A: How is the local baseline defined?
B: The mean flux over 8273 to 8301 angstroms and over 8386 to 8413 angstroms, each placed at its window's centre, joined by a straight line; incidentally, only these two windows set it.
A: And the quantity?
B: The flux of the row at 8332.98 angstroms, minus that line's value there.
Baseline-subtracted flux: -0.7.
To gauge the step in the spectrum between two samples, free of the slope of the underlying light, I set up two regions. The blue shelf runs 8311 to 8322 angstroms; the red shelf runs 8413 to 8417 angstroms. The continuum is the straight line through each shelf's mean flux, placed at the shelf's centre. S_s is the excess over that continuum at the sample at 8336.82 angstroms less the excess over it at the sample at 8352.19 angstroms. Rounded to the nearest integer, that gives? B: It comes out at 18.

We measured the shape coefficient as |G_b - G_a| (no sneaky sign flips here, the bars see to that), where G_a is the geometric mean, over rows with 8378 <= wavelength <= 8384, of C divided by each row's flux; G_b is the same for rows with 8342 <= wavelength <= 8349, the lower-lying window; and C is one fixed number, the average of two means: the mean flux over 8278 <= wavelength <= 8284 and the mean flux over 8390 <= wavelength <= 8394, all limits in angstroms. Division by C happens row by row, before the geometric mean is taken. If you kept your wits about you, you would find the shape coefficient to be 0.036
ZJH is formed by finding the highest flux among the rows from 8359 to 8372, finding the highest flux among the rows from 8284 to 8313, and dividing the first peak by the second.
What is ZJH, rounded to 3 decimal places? 0.996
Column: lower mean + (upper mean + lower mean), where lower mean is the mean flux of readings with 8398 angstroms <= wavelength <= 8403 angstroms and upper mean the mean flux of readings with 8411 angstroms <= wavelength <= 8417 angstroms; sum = 578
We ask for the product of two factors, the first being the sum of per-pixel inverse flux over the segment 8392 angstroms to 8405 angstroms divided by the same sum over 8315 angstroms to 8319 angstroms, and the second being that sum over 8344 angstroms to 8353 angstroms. 0.097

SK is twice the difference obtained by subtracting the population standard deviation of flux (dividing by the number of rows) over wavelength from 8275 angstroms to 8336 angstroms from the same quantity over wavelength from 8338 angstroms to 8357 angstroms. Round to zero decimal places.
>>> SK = 11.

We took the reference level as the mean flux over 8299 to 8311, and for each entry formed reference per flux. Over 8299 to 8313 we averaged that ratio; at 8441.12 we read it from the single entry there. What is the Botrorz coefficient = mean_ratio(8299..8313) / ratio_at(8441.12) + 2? 2.977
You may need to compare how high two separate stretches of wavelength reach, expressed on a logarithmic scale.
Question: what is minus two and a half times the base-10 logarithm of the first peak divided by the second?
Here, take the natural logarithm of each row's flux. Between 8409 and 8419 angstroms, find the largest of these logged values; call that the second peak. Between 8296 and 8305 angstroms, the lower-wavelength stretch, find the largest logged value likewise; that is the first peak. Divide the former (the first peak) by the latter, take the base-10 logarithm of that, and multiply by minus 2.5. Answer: 0.0013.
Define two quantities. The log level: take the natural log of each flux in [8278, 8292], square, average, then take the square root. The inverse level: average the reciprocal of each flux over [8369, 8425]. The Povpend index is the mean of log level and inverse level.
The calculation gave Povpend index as 2.65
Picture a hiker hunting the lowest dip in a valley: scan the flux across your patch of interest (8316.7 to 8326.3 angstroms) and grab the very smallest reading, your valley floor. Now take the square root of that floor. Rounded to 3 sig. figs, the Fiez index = 14.1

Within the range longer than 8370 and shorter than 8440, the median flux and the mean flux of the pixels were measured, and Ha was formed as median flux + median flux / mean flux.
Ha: 195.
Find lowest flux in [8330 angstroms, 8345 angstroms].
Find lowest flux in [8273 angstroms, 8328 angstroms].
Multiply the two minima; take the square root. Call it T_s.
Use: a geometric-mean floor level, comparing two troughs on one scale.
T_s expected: 193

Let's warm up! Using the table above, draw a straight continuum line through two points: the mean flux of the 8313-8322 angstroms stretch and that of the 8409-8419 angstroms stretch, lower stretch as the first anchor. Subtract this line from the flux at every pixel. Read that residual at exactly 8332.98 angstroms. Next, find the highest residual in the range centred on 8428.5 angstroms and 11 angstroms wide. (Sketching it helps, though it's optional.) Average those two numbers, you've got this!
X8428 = -2.1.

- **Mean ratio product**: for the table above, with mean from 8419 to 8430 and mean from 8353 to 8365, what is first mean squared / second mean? 196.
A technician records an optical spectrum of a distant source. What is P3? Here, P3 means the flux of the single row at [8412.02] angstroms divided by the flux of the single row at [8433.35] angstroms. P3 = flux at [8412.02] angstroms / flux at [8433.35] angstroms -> 1.04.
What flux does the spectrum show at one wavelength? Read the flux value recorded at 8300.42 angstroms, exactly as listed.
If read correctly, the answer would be 194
